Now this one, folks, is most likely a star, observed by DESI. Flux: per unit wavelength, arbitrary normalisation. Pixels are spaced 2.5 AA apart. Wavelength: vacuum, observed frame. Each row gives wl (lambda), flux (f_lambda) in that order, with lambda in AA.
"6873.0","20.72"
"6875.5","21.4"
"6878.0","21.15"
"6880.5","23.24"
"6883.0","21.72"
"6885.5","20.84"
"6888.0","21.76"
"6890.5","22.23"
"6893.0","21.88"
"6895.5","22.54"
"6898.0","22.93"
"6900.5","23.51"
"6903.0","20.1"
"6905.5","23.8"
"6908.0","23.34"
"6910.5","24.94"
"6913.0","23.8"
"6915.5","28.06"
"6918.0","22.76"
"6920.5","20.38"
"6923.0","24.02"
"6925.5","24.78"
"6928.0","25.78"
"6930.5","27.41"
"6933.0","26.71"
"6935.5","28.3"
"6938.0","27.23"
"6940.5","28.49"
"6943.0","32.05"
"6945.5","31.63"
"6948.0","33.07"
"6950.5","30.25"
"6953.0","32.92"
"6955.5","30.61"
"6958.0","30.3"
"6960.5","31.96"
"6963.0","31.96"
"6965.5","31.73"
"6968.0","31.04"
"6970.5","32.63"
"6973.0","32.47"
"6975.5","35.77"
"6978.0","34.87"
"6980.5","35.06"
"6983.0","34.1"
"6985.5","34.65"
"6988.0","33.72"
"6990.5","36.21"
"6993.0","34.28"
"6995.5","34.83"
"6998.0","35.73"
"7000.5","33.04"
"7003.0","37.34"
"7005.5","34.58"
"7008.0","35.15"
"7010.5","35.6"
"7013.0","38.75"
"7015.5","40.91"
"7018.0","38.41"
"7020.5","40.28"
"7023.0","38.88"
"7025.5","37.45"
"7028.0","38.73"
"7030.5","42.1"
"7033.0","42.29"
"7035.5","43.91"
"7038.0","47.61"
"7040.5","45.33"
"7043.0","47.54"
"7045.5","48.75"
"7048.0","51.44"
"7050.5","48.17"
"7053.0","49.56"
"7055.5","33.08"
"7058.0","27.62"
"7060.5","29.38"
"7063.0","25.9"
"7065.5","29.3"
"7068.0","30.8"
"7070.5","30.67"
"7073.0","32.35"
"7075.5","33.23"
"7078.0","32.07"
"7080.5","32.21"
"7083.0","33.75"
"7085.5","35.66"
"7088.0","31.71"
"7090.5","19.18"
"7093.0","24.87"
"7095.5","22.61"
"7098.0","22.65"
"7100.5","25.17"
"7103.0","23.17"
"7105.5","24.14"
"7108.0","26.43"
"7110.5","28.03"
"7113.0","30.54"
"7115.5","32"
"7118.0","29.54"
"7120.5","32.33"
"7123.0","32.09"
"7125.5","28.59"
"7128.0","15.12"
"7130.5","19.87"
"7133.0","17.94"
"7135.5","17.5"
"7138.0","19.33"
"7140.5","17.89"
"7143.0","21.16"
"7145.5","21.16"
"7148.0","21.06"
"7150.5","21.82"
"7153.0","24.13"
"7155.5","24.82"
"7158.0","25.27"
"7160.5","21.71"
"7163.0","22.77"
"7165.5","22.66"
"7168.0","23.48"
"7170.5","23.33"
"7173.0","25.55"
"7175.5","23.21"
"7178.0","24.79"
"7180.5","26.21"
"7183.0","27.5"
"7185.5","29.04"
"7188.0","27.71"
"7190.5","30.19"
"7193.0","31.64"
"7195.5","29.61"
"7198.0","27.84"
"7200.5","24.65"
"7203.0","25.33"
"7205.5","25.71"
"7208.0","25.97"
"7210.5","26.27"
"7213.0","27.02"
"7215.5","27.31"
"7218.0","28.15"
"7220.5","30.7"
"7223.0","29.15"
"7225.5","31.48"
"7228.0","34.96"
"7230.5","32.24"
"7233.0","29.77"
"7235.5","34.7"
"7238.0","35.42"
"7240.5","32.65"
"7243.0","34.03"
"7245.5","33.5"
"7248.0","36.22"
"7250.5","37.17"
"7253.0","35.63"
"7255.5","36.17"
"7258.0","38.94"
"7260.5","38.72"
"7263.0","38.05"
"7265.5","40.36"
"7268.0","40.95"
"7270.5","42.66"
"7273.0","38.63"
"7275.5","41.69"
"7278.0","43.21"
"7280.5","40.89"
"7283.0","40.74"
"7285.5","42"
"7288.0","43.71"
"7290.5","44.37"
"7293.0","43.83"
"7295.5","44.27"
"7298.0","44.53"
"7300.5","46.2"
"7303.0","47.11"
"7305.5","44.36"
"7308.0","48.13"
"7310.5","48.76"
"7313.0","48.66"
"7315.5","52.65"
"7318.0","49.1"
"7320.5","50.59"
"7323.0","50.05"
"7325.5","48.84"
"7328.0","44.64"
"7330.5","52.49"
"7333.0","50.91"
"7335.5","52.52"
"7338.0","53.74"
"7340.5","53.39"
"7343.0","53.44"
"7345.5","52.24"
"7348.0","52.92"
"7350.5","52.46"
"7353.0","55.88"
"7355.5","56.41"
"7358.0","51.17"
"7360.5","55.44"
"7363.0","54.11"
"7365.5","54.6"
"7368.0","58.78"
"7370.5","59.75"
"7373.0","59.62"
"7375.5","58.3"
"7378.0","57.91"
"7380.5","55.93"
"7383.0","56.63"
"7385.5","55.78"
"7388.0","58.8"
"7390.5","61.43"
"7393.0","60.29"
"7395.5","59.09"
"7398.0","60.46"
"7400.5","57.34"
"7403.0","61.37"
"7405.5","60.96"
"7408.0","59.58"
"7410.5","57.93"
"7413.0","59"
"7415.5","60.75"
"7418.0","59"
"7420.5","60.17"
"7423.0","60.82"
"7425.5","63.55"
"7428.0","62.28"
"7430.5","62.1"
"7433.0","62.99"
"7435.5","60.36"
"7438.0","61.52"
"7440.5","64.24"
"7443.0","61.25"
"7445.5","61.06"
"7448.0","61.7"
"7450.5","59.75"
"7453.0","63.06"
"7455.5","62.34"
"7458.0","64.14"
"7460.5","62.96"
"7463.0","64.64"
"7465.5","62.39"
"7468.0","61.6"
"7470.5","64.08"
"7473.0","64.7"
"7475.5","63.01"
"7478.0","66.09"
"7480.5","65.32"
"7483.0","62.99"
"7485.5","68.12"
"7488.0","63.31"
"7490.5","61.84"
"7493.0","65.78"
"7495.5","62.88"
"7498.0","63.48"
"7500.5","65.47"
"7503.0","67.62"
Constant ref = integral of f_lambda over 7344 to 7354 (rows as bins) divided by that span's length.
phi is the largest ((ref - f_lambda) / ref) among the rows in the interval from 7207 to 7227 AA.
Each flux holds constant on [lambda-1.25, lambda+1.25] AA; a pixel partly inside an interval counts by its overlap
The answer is 0.51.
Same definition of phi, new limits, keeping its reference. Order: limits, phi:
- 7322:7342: 0.16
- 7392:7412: -0.08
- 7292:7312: 0.18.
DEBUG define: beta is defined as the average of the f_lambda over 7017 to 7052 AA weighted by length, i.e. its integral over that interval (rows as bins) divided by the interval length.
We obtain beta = 44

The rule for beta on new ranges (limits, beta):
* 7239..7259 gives 35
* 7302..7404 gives 54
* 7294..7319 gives 47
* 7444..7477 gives 63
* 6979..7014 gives 35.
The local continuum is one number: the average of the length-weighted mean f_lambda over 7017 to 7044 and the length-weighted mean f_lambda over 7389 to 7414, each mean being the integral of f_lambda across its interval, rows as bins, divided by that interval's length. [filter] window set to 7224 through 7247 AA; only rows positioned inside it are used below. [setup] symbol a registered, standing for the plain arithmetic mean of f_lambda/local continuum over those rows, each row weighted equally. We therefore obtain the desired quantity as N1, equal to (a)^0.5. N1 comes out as 0.81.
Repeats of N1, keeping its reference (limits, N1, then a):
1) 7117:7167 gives 0.67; 0.45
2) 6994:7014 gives 0.84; 0.70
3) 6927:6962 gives 0.76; 0.58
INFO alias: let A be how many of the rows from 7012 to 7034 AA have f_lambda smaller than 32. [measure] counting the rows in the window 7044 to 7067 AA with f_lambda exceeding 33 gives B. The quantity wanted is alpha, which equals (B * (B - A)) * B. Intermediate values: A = 0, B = 5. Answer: 125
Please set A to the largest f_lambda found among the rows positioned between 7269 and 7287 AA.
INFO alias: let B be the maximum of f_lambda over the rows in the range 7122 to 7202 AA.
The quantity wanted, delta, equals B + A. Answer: 75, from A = 43.21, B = 32.09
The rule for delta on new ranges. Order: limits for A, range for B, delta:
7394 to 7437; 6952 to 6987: 99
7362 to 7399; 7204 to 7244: 97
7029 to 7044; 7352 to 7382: 107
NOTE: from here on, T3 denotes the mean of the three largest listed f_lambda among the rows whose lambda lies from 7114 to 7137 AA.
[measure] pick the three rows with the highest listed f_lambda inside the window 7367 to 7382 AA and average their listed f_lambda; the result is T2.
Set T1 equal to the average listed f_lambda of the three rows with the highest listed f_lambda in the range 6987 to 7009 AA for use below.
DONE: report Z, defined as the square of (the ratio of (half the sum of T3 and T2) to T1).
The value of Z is 1.6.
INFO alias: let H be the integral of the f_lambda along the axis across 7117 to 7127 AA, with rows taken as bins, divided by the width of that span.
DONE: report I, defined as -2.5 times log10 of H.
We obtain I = -3.7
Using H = 30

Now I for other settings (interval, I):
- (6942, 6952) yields -3.8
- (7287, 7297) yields -4.1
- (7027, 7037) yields -4.1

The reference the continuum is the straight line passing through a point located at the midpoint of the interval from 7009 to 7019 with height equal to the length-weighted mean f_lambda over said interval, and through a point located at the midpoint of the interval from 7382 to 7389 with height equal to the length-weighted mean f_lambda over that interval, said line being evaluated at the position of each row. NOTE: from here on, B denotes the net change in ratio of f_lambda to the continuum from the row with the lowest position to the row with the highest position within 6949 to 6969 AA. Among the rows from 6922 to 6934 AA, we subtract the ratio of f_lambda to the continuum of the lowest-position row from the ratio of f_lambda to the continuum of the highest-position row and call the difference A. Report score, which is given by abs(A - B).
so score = 0.067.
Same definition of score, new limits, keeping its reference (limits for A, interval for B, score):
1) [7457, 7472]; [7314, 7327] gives 0.068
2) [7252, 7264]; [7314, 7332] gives 0.057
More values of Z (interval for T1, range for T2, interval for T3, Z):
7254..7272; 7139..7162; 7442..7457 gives 1.1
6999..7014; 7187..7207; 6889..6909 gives 0.5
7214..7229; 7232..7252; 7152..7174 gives 0.9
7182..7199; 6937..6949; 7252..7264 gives 1.3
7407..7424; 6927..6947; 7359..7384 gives 0.6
